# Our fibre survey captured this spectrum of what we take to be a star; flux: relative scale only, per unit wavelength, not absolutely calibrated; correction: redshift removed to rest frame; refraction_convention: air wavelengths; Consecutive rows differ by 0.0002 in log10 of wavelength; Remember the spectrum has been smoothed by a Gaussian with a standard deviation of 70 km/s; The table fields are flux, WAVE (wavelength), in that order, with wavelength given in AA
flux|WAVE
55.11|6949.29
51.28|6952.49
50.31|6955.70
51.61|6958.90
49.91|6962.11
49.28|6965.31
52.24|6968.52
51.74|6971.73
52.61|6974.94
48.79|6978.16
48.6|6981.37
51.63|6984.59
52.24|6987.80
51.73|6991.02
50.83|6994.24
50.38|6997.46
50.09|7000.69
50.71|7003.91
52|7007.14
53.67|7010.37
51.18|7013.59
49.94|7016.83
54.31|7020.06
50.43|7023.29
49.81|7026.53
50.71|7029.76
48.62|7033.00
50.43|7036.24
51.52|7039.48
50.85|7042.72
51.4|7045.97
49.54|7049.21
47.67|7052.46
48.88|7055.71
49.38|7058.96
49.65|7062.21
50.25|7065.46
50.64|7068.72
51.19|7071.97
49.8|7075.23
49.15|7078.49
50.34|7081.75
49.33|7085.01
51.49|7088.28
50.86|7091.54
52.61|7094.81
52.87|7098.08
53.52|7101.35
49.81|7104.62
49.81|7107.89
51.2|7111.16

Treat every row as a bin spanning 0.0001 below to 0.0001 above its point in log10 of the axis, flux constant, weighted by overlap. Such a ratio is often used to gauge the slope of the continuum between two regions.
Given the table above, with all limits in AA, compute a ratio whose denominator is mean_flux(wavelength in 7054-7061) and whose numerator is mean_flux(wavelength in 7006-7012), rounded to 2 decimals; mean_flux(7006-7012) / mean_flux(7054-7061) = 1.08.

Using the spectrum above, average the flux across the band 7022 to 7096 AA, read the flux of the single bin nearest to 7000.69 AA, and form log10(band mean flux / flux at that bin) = 0.001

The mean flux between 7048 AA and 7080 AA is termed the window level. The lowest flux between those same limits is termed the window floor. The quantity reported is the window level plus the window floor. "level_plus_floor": 97.3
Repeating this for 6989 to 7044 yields 99.6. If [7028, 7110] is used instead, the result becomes 98.1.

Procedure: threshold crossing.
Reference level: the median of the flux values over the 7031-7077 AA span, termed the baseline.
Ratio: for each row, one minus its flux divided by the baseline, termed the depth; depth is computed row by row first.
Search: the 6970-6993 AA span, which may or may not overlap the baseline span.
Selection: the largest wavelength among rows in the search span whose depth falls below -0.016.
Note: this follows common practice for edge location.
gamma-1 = 6991.02 AA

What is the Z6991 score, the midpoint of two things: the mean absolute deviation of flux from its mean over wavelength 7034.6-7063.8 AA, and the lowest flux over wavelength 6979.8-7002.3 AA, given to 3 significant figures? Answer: 24.8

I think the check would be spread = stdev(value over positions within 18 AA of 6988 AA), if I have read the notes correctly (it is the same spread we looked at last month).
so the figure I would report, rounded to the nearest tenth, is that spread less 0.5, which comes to 0.8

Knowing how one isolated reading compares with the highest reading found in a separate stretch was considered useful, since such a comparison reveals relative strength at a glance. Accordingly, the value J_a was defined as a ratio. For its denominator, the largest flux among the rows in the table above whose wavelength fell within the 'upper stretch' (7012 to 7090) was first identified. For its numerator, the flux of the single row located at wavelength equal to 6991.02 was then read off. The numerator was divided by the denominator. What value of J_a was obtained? 0.95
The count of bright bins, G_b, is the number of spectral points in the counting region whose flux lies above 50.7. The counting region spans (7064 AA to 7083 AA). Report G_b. 1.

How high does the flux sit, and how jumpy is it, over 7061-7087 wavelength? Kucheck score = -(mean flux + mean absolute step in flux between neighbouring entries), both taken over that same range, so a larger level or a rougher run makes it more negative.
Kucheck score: -50.9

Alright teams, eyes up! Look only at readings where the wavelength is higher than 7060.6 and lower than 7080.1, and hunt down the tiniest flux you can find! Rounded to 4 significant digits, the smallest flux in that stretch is 49.15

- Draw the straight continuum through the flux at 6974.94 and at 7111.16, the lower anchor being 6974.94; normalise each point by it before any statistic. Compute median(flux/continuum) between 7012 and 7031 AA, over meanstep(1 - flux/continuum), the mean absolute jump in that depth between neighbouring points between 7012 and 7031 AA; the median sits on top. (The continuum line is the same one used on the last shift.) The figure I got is 23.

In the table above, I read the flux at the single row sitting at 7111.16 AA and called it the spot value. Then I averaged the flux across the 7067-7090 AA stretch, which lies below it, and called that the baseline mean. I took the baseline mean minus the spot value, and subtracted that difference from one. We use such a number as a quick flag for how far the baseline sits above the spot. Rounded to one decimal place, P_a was 1.9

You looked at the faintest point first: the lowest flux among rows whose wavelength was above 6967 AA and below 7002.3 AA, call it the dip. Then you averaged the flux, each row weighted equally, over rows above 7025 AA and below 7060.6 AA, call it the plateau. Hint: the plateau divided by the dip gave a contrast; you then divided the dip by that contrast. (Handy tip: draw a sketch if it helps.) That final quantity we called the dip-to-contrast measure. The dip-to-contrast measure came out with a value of 47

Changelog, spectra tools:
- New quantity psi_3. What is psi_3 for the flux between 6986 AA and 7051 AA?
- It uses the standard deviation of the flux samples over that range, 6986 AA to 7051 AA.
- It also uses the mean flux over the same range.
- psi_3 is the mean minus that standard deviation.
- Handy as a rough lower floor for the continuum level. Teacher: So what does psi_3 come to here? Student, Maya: 49.7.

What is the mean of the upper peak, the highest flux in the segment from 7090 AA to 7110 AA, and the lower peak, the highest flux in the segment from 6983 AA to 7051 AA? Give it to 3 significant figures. 53.9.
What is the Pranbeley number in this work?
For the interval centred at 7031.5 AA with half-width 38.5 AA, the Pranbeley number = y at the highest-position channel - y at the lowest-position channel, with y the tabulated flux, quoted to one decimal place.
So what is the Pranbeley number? -0.2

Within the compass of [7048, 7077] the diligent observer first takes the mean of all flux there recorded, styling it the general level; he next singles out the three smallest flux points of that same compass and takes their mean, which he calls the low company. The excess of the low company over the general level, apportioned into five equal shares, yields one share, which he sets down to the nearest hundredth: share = -0.20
